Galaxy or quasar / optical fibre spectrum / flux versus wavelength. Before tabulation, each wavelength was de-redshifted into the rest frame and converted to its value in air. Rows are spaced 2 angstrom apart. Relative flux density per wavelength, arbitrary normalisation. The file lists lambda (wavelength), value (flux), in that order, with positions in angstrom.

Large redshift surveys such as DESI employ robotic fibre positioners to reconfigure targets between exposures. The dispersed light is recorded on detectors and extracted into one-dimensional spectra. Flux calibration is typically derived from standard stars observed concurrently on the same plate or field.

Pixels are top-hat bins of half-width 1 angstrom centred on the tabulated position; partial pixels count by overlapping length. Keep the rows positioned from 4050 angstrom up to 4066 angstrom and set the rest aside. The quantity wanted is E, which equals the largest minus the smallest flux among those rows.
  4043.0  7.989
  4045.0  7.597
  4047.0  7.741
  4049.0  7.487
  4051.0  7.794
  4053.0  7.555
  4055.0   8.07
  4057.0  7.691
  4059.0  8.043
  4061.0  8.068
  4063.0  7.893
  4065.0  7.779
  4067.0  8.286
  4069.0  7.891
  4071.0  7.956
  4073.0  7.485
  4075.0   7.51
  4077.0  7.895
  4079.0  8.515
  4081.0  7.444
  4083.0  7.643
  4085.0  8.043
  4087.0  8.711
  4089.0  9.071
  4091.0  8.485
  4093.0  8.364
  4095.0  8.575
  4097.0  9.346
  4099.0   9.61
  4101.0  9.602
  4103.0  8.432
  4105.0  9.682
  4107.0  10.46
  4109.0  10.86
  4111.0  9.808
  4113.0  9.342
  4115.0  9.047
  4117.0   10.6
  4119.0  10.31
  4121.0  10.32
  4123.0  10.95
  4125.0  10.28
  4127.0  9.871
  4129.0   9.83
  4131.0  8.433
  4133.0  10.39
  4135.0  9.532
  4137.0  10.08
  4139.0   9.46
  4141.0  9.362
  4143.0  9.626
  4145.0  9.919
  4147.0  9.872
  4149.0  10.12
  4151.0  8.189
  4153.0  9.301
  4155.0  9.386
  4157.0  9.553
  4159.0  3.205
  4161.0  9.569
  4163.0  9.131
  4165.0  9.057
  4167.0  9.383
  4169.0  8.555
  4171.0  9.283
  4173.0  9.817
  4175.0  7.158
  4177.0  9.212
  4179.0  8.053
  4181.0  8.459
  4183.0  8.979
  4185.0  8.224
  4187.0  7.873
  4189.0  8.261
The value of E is 0.5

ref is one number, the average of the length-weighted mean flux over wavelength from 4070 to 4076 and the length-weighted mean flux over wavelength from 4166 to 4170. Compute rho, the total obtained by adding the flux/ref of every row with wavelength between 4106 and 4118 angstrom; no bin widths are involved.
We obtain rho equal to 7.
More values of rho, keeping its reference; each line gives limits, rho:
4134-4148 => 8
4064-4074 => 5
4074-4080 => 3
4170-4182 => 6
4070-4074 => 2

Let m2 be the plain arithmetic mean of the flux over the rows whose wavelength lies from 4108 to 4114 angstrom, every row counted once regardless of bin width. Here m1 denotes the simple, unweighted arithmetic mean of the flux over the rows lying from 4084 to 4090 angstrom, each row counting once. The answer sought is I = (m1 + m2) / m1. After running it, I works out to 2.16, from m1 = 8.6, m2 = 10.0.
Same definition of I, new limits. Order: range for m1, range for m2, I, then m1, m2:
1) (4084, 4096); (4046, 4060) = 1.91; 8.5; 7.8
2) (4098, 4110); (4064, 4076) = 1.80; 9.8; 7.8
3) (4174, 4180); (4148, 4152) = 2.12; 8.1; 9.2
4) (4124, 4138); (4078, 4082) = 1.82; 9.8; 8.0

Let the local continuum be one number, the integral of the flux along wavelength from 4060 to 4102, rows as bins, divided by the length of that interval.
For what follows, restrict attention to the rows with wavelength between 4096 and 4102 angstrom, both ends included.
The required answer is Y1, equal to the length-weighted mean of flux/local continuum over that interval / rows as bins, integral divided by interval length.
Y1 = 1.15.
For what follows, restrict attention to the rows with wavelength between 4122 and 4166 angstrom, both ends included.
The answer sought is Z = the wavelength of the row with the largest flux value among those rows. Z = 4123.0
